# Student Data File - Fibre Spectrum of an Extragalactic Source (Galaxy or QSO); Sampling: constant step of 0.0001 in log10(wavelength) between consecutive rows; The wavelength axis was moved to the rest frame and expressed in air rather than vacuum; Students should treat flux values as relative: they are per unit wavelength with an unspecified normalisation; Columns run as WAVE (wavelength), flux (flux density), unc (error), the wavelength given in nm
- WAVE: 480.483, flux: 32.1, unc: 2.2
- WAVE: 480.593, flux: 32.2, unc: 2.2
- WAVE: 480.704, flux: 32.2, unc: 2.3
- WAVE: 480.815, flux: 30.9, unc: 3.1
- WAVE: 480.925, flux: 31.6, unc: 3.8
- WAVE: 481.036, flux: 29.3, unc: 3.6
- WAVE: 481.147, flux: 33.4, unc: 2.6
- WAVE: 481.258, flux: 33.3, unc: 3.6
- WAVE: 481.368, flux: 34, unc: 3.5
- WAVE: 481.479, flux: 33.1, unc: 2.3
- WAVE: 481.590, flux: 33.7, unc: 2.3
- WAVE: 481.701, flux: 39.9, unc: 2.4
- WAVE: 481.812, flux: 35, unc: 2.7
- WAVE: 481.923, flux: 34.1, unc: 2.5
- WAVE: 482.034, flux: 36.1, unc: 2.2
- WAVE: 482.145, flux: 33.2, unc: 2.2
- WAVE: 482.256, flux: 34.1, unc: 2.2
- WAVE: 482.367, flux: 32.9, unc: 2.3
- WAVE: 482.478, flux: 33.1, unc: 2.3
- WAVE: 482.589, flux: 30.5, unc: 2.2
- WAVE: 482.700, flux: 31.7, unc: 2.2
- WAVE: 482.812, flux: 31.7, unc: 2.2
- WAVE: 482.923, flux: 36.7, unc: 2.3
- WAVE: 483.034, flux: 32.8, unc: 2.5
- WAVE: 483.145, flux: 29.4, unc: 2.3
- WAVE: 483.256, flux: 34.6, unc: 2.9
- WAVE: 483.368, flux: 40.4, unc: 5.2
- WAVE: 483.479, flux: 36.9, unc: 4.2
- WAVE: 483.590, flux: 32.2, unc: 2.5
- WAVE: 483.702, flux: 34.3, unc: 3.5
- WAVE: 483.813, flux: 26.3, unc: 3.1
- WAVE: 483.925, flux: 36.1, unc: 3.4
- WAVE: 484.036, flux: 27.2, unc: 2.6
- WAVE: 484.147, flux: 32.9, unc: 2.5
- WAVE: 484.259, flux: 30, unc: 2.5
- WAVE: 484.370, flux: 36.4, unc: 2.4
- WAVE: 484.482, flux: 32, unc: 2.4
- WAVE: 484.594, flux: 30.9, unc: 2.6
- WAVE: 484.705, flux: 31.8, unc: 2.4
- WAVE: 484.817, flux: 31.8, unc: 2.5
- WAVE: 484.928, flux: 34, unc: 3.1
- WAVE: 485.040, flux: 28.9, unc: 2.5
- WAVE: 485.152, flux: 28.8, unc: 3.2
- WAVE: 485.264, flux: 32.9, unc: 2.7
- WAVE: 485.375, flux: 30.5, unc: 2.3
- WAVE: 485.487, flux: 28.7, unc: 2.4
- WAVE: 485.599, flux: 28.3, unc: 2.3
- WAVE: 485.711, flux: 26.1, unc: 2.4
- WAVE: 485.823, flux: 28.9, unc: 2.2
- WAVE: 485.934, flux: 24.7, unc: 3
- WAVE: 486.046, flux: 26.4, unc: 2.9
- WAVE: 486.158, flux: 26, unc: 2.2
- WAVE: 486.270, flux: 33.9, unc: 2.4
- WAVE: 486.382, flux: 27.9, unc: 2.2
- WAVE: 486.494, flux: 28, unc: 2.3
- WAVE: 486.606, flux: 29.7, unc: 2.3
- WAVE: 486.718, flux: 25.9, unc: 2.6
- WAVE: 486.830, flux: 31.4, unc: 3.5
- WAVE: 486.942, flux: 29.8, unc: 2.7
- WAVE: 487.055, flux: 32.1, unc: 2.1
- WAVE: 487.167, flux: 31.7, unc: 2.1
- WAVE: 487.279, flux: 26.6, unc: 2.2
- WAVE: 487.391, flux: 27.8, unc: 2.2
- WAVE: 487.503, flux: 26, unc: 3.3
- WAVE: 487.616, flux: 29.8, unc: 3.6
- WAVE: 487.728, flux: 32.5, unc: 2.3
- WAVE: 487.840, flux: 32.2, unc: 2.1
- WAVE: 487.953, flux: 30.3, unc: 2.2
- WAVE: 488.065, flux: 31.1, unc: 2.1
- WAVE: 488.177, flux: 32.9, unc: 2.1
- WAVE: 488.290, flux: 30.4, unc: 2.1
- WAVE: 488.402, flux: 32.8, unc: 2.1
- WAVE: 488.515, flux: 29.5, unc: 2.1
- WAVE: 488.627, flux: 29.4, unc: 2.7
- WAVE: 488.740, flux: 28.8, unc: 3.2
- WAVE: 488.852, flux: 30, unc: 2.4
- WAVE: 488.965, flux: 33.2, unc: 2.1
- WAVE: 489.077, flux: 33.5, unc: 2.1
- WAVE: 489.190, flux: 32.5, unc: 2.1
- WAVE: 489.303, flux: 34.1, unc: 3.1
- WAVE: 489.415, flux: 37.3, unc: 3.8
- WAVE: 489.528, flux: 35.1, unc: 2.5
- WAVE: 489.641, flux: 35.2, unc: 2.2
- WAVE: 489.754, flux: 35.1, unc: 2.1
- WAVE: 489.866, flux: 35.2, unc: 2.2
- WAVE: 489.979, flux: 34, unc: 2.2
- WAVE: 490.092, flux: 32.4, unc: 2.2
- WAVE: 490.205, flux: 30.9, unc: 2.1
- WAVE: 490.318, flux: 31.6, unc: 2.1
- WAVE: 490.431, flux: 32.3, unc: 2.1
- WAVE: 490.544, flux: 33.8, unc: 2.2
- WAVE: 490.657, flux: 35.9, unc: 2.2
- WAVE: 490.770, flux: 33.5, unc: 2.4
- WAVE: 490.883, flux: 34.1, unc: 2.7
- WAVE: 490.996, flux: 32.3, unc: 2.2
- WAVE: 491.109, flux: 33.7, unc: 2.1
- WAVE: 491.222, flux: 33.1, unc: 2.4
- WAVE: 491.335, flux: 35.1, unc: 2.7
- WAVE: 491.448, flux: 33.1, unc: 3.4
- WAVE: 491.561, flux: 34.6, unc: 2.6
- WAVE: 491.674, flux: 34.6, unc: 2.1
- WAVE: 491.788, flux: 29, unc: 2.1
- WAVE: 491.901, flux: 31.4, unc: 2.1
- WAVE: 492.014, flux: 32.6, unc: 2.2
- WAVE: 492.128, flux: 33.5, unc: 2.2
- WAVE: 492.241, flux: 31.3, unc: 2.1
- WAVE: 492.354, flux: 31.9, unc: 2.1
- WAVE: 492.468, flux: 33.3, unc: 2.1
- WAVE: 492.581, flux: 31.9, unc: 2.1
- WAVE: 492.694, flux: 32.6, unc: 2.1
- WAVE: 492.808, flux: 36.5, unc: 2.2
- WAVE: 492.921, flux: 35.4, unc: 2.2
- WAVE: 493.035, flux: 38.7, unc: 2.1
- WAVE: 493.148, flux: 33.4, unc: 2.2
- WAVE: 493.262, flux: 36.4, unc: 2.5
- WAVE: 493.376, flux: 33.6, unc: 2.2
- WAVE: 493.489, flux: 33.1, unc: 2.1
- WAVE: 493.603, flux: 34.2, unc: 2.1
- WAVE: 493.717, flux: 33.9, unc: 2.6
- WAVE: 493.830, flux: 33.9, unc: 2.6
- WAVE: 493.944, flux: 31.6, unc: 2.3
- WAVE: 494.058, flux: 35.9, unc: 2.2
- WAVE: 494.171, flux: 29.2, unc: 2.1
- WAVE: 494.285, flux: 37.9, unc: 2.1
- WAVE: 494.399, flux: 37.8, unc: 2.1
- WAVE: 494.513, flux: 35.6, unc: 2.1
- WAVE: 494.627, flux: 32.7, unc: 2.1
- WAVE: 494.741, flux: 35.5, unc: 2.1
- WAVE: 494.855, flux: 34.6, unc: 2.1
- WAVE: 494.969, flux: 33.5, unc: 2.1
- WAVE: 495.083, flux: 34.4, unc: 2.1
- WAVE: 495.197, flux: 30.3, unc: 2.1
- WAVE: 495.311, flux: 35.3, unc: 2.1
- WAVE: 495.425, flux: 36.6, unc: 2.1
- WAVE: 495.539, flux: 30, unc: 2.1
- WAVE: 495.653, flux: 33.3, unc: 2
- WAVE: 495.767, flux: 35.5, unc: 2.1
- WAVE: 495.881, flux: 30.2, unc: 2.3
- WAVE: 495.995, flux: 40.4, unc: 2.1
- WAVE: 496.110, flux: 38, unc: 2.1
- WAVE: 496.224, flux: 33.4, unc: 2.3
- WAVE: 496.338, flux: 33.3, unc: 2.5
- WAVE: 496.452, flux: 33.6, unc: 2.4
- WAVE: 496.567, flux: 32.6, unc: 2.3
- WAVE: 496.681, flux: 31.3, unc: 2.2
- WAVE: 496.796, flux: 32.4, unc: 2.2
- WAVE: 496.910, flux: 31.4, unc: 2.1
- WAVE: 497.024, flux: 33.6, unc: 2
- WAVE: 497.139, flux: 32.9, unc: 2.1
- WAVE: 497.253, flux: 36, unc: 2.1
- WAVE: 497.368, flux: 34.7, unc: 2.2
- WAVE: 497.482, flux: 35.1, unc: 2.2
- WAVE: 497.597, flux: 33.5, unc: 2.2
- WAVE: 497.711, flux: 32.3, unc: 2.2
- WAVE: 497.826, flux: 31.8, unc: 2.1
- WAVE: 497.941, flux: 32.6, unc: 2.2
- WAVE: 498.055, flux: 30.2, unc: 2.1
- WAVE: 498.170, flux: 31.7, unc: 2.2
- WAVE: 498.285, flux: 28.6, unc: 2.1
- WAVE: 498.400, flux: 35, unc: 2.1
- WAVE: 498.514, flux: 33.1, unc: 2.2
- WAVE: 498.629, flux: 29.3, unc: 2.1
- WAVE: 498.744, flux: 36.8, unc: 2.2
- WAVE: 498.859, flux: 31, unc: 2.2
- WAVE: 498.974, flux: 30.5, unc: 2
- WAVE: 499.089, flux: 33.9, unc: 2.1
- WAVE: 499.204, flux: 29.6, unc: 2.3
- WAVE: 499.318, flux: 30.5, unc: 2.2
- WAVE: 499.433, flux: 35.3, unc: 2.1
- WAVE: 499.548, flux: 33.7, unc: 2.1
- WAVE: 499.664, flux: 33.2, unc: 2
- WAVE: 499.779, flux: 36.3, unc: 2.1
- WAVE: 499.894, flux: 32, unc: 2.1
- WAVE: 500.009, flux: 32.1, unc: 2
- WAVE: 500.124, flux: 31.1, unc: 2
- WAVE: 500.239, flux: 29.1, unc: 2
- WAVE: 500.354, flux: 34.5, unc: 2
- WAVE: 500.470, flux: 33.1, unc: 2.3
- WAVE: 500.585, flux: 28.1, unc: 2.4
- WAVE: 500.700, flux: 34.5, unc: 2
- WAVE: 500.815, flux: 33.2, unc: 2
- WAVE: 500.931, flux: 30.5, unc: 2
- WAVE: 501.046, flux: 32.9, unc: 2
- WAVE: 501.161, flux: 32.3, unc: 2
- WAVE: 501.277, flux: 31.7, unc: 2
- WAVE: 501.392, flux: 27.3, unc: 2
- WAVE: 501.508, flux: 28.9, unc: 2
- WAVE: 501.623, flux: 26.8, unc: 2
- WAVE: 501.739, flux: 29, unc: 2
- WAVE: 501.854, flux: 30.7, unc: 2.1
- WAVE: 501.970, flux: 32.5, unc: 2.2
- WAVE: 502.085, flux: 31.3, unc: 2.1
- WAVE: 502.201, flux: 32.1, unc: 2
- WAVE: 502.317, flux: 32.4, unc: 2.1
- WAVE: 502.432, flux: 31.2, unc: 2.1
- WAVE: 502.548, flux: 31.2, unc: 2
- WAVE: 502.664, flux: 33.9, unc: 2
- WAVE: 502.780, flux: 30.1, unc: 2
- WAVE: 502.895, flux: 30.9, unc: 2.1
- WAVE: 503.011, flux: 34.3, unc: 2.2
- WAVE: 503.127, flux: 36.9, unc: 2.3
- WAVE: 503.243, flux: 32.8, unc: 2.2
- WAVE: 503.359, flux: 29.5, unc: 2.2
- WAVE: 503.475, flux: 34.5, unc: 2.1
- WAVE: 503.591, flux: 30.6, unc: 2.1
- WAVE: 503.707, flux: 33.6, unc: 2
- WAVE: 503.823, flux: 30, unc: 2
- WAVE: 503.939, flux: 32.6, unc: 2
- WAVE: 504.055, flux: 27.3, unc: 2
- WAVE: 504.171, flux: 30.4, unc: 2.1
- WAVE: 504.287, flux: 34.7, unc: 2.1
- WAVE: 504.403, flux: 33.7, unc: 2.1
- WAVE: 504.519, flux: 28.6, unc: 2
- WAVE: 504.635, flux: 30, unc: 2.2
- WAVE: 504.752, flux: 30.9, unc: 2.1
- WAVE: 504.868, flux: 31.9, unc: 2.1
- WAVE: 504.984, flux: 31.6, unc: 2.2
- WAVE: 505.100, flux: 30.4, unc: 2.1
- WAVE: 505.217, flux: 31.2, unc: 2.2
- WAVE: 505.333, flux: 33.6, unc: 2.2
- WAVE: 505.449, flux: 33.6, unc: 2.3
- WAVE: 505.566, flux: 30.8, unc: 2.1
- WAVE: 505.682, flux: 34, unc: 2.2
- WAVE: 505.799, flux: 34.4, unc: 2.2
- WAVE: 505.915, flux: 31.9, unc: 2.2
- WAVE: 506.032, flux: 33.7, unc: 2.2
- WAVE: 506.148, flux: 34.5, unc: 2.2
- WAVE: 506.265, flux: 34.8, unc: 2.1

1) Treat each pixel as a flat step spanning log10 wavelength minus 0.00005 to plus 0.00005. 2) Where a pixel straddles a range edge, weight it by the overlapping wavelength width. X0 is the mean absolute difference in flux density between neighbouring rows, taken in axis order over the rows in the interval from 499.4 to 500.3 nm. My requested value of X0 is 1.8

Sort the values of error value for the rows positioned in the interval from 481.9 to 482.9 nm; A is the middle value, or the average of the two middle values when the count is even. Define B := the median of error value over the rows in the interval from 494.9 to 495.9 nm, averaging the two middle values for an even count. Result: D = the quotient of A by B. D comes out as 1.05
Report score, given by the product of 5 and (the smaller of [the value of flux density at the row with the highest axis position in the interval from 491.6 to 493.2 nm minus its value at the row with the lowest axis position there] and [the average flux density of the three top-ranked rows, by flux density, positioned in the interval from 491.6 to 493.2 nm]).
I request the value -6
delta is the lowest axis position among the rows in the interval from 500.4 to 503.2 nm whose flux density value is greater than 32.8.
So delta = 500.470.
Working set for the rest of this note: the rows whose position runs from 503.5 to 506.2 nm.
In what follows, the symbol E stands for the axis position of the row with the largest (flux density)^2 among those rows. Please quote 504.287 nm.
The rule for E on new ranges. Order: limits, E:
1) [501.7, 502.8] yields 502.664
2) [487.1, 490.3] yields 489.415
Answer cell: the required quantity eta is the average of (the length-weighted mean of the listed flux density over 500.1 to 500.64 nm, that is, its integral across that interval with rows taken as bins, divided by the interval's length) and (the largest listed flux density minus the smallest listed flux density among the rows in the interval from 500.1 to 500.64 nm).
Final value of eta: 18.8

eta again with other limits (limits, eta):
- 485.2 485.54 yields 17.4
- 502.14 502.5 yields 16.5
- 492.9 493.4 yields 20.4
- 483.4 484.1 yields 21.5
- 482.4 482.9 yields 17.4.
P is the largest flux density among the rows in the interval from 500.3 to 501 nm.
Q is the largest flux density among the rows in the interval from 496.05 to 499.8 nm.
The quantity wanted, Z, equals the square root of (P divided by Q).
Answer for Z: 0.95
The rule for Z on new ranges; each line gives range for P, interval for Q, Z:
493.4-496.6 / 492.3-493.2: 1.02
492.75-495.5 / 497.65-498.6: 1.05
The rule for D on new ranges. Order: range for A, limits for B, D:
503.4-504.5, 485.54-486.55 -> 0.91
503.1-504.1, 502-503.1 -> 1.00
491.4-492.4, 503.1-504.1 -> 1.00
